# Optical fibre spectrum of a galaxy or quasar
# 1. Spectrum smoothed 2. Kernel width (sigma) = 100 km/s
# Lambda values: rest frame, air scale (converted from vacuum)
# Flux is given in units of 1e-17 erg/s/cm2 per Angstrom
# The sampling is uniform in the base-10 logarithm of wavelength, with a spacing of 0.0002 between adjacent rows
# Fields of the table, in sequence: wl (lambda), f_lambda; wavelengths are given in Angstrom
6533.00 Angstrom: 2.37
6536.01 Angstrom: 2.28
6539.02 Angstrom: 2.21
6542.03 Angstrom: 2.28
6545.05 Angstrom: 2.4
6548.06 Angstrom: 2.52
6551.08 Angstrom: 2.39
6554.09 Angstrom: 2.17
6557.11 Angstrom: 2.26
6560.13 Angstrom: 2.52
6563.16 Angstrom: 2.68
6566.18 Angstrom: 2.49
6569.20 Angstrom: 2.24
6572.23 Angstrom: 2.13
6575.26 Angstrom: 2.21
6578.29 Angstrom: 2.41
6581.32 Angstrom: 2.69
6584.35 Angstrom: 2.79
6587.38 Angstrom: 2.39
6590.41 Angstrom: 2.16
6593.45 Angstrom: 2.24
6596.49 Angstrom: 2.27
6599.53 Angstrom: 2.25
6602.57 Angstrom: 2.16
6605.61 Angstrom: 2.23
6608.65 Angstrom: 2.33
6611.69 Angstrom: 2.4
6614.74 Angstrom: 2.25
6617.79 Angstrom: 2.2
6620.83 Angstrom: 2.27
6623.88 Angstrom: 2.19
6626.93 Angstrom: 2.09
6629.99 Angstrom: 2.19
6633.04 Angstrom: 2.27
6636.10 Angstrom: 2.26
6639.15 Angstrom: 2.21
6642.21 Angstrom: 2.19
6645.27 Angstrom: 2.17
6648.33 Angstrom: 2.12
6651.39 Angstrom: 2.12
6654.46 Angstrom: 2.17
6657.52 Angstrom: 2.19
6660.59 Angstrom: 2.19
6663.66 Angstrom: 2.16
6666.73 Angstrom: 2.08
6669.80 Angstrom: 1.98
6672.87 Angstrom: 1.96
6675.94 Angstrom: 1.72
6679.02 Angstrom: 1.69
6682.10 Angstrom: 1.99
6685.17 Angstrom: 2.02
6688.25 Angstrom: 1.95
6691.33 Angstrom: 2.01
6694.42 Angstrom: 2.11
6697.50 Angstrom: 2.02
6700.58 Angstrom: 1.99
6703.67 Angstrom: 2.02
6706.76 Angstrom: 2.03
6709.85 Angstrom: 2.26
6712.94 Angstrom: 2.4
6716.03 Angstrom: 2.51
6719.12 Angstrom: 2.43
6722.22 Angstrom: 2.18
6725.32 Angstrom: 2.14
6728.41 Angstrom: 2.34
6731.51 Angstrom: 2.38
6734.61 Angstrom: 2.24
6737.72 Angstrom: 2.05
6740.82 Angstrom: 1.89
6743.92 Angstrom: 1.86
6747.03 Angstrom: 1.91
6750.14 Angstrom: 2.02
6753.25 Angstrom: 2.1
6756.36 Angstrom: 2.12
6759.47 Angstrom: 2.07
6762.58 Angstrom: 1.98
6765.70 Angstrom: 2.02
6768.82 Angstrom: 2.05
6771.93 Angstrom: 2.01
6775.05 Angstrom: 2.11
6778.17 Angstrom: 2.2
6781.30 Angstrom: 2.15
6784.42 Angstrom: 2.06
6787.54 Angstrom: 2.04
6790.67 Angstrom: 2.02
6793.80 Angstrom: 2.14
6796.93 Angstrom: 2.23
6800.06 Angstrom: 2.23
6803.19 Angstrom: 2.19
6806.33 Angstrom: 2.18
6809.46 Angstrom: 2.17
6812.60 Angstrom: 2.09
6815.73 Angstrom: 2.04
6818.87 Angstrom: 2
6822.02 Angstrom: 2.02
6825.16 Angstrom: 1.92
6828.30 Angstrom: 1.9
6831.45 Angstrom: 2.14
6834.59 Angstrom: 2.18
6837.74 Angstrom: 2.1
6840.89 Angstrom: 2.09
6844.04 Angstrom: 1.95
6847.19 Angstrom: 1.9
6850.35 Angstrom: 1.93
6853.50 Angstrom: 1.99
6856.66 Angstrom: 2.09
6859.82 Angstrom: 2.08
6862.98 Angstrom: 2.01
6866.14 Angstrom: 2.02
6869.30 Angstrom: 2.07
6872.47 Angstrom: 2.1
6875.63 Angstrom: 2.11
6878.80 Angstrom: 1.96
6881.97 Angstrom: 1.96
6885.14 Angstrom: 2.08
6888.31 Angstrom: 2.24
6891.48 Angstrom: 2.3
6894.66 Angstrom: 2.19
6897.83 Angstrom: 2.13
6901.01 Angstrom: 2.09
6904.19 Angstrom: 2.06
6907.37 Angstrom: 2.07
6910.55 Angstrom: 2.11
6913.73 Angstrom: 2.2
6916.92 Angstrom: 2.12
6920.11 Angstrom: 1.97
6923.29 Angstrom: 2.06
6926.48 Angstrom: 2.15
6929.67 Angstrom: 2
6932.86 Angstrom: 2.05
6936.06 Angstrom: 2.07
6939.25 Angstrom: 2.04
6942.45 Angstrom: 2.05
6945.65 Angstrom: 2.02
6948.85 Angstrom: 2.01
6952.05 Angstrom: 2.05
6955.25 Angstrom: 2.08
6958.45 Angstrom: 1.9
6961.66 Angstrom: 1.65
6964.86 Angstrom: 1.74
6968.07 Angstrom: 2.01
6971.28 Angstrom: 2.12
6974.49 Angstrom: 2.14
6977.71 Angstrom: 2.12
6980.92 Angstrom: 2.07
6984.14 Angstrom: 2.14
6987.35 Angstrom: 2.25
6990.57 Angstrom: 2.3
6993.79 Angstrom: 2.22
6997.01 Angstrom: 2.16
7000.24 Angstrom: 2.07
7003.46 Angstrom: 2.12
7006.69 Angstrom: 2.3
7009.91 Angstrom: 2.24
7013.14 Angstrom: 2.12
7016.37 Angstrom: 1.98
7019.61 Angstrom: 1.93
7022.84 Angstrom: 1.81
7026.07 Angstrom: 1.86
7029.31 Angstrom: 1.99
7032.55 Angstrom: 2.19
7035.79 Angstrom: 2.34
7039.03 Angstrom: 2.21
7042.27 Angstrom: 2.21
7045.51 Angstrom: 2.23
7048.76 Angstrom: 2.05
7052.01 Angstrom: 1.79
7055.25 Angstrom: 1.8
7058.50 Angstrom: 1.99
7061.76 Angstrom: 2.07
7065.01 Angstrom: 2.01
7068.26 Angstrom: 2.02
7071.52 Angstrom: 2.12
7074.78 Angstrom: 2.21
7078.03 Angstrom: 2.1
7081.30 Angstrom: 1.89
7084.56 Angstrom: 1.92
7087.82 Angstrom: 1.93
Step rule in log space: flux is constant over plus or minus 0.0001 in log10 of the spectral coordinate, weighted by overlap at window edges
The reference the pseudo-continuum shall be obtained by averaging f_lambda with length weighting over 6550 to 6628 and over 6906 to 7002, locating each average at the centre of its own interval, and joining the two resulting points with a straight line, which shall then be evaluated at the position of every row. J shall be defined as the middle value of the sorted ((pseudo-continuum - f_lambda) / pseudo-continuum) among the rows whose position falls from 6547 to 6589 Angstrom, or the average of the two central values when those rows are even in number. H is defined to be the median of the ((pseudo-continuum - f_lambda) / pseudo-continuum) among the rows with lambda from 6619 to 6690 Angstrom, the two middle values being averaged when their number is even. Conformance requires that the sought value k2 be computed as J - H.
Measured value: -0.081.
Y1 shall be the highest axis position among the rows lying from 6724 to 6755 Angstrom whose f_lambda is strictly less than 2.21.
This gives 6753.25 Angstrom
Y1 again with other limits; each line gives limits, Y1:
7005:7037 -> 7032.55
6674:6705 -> 6703.67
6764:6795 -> 6793.80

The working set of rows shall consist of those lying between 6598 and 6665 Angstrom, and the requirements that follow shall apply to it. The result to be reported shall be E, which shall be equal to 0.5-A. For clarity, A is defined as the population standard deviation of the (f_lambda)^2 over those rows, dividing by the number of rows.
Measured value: 0.19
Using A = 0.3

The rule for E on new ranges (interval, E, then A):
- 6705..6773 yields -0.29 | 0.8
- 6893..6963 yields 0.07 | 0.4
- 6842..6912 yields 0.10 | 0.4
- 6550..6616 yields -0.38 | 0.9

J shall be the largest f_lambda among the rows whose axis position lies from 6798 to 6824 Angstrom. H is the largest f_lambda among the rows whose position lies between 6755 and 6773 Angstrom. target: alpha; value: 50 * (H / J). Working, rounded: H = 2.12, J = 2.23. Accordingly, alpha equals 48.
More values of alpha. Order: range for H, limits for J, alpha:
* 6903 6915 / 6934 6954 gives 53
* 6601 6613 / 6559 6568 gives 45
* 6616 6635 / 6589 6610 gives 49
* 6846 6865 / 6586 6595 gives 44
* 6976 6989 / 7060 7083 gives 51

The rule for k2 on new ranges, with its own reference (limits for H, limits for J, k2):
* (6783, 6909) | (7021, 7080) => -0.057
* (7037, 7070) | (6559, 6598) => -0.005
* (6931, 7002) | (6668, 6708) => 0.116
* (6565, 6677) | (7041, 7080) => -0.076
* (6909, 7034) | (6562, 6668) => 0.044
